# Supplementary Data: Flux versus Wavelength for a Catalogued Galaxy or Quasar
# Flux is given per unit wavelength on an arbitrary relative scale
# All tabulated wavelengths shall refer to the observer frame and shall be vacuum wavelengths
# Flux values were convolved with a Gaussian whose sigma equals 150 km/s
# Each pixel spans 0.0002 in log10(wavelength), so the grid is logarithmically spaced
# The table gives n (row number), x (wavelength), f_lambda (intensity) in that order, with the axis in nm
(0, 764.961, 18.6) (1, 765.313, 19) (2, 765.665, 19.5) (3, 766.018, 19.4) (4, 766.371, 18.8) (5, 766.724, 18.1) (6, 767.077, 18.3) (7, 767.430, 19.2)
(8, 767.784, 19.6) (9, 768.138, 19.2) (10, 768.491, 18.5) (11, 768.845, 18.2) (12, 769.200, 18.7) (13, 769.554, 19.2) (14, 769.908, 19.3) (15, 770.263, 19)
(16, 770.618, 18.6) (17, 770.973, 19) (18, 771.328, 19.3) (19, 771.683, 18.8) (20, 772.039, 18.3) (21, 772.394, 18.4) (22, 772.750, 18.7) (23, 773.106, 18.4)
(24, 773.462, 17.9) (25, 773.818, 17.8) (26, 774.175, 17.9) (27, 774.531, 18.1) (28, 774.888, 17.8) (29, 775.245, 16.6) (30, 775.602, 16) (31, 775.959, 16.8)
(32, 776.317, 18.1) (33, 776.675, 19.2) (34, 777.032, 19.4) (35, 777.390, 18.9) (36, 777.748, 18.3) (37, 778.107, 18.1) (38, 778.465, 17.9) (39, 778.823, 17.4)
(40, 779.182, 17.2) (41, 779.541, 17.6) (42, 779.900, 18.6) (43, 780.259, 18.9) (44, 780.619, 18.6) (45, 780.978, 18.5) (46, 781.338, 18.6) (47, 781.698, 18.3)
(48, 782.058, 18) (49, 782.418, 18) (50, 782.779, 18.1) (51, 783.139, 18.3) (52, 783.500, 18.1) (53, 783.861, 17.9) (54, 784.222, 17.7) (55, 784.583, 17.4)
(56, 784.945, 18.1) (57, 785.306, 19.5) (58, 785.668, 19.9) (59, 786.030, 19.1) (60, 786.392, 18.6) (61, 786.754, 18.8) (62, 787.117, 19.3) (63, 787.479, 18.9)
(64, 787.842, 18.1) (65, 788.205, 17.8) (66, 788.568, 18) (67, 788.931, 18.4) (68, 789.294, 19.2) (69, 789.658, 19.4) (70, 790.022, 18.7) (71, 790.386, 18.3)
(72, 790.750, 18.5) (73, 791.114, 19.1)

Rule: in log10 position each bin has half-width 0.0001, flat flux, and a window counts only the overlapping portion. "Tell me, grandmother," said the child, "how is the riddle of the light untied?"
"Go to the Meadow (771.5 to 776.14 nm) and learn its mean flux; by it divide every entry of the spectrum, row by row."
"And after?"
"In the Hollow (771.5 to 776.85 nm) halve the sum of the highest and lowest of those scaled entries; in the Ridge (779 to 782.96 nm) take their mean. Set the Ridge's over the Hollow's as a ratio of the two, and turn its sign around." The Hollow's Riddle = -1.04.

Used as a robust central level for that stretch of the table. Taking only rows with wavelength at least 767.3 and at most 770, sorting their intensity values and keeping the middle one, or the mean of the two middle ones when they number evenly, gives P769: 19.2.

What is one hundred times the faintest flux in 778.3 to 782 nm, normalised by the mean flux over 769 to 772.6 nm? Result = 91.2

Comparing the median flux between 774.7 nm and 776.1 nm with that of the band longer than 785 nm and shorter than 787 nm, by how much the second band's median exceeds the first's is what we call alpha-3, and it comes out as 2.4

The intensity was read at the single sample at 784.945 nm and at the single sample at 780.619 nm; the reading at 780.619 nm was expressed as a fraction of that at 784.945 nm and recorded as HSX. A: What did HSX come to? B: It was 1.03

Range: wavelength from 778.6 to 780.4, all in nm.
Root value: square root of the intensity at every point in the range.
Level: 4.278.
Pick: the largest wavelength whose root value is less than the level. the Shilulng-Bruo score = 779.541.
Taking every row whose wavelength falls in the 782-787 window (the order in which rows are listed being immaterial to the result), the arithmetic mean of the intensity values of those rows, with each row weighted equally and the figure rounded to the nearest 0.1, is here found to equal 18.4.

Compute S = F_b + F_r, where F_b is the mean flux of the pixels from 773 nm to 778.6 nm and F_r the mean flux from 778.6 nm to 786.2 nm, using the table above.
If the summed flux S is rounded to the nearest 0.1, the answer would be 36.2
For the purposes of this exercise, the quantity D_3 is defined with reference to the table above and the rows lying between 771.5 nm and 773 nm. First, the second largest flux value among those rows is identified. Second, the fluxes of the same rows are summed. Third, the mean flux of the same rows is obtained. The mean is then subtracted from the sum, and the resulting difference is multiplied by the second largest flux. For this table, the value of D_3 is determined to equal 1041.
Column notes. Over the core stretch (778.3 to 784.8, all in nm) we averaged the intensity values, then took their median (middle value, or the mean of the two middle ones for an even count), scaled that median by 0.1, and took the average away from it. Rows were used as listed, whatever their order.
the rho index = -16.3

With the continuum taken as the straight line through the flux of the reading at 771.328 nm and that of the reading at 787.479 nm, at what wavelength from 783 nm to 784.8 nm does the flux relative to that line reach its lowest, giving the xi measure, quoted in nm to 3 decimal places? 784.583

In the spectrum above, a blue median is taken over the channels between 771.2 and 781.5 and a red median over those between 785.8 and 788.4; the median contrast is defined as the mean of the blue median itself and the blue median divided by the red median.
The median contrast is 9.6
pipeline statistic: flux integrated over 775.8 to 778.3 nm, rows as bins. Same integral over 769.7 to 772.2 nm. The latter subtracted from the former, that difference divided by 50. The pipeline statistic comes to -0.02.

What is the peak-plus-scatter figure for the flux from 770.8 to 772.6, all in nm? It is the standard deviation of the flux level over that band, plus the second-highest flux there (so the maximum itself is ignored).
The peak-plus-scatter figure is 19.4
